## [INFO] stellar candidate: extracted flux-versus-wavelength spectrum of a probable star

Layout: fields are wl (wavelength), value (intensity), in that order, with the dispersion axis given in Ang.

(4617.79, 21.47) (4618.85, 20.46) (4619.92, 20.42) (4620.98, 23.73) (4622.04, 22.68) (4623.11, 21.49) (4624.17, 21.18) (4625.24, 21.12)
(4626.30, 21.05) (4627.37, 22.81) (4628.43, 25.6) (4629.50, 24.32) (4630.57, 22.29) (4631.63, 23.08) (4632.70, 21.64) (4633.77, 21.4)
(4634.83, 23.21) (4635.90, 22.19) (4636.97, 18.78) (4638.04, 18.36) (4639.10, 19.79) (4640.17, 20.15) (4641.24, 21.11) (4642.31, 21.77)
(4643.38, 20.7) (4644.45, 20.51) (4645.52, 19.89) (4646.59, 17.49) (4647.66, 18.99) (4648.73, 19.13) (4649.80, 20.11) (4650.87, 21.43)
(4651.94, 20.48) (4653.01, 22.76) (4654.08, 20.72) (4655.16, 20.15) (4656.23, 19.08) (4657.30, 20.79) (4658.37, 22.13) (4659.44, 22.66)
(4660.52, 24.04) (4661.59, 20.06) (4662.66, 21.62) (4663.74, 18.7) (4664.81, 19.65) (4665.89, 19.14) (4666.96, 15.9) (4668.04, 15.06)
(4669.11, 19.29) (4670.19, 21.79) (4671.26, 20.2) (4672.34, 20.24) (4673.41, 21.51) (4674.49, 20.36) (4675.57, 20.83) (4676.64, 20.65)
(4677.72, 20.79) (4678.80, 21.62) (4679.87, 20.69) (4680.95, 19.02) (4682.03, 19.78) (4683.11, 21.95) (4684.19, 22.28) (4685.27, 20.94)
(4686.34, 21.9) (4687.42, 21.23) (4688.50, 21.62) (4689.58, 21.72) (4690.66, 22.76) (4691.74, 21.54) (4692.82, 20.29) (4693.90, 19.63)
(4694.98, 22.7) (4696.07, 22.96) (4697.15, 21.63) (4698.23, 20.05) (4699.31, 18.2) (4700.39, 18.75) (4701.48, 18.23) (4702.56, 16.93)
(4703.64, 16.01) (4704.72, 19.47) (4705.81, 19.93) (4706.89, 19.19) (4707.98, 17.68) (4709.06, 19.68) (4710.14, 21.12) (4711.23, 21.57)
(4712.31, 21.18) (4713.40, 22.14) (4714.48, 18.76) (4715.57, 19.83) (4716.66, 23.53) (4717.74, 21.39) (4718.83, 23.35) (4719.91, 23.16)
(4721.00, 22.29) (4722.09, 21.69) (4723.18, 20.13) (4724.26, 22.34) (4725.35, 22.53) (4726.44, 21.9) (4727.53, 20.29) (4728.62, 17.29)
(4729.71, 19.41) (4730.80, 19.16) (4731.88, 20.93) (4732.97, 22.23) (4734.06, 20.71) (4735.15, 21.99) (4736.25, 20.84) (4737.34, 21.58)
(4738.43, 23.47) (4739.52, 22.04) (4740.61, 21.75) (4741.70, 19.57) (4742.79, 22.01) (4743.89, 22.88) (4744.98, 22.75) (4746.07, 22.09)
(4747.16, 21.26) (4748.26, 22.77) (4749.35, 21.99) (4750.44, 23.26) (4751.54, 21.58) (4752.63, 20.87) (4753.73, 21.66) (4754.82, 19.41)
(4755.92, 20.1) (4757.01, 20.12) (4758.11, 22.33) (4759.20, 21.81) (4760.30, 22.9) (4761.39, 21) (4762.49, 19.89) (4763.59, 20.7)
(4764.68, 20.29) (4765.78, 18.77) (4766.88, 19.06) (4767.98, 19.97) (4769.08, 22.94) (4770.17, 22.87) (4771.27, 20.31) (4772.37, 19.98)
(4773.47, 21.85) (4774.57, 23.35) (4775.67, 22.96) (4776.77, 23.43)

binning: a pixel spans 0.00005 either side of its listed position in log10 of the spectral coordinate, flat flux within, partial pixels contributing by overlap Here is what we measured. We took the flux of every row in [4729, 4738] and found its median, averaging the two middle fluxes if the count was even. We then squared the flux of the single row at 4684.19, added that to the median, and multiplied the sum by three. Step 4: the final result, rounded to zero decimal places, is 1552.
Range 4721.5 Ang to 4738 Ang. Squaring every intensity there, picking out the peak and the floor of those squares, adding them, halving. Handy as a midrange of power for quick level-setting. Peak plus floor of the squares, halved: 403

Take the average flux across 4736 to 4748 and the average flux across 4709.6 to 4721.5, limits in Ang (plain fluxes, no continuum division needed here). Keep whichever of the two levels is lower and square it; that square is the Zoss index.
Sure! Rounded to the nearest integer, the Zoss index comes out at 469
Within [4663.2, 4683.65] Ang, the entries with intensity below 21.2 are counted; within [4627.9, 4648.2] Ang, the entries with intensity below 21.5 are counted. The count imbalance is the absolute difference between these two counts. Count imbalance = 4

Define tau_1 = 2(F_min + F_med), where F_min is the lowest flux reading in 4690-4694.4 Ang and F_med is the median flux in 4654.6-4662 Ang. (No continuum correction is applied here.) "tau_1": 81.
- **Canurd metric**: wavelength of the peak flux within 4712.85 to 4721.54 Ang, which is 4716.66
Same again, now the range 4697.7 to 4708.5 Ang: 4698.23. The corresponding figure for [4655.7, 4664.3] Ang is 4660.52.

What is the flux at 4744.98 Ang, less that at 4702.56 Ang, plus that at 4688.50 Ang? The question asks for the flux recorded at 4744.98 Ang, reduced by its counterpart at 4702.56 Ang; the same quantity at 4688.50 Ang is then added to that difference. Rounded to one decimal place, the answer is 27.4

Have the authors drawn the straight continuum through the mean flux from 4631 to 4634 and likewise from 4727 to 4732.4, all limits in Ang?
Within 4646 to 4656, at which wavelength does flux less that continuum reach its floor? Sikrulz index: 4646.59 Ang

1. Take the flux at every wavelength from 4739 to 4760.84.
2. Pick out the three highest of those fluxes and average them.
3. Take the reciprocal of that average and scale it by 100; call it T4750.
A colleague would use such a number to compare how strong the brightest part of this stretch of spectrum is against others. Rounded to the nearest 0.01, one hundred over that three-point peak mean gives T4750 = 4.35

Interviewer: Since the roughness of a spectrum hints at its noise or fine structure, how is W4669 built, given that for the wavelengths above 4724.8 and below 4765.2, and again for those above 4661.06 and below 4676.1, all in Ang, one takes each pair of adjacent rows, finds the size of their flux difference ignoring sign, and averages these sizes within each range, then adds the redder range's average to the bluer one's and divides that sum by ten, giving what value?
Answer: 0.29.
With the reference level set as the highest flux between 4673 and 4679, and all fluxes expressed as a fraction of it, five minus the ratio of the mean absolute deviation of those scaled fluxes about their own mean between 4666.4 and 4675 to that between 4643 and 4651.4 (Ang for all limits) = 3.0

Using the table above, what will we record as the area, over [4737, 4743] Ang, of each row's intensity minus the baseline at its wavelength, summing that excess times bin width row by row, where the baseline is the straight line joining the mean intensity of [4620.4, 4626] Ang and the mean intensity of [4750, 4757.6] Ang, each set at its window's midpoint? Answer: 4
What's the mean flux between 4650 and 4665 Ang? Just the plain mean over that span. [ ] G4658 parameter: 21.0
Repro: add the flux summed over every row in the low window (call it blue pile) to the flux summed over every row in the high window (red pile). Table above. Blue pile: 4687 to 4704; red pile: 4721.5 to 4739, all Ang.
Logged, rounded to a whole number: 661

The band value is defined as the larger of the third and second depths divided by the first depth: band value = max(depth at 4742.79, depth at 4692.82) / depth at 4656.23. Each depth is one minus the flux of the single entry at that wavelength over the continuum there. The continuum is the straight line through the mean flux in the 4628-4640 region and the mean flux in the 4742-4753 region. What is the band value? 0.6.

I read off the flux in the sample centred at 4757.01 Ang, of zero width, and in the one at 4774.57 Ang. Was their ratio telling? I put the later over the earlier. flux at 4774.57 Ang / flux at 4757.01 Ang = 1.16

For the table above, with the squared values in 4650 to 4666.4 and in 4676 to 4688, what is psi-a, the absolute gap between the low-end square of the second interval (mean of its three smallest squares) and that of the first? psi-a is 33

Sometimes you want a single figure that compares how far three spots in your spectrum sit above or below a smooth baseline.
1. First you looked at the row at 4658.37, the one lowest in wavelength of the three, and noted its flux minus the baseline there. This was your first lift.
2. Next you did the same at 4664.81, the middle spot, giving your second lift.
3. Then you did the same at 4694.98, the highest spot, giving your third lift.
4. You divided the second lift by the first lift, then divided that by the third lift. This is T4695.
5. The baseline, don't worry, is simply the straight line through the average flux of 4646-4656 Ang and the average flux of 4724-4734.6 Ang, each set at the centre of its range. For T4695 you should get -0.1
